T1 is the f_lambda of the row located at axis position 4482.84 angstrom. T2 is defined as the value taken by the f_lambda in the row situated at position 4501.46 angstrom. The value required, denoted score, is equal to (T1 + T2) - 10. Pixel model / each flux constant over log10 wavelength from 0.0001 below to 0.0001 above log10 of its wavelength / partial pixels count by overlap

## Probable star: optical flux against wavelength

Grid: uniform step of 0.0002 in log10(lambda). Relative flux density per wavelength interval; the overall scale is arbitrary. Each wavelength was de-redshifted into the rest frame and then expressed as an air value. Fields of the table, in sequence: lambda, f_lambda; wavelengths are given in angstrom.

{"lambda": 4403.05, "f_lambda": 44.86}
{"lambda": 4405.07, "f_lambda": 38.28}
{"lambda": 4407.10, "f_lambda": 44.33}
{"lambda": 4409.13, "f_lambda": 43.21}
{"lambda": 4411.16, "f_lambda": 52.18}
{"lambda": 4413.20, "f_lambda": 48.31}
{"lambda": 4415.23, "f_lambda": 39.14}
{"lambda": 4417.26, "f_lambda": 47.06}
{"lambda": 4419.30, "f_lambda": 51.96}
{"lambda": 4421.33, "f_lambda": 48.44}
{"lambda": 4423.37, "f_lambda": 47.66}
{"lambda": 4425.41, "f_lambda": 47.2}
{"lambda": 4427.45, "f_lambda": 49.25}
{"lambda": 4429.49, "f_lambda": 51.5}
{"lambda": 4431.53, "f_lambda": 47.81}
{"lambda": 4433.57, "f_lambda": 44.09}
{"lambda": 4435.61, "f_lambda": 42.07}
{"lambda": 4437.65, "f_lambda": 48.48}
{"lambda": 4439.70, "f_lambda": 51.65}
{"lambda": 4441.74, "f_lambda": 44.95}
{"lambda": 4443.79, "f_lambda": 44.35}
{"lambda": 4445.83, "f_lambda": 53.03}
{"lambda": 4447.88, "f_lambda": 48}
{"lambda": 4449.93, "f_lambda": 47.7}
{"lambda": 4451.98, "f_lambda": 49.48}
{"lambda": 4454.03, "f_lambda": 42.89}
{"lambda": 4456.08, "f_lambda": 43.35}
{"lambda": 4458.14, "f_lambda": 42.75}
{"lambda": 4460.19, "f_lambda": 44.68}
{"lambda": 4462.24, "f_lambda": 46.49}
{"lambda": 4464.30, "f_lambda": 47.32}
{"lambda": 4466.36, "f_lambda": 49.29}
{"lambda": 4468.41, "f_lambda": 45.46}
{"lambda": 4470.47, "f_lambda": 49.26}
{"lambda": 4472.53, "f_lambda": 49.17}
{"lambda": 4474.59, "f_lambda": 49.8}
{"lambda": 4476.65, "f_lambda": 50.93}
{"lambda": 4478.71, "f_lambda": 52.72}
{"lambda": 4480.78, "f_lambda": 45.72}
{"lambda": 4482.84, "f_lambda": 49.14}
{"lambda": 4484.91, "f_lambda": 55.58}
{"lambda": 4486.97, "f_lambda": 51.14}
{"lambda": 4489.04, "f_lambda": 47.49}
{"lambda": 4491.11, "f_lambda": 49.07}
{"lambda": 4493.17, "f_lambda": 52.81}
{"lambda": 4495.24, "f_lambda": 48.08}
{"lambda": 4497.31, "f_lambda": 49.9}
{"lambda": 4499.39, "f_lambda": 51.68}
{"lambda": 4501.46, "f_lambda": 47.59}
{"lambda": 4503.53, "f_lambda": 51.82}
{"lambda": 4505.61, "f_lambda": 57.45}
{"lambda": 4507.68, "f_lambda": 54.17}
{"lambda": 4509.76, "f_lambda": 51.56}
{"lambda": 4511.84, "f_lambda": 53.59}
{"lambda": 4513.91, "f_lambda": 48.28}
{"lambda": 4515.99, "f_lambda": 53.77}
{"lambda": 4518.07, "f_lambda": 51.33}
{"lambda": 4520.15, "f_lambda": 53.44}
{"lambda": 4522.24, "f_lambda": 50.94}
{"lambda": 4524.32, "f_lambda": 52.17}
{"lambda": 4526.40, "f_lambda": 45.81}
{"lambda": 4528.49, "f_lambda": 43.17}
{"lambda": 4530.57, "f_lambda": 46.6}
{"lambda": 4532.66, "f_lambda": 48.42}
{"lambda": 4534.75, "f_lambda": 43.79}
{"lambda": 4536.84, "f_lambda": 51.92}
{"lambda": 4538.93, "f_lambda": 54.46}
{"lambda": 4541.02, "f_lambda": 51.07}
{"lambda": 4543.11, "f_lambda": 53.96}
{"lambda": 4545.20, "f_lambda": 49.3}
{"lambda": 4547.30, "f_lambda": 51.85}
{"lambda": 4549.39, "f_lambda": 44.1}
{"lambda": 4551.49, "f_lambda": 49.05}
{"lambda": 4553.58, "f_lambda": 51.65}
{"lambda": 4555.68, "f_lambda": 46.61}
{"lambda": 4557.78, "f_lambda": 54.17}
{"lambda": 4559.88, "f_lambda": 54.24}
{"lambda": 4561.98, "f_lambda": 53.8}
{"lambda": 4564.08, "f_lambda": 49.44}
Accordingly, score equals 87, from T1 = 49.14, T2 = 47.59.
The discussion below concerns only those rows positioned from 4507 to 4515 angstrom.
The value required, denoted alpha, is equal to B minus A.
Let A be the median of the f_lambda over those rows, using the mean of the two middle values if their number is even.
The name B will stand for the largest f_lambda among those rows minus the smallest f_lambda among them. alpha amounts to -46.7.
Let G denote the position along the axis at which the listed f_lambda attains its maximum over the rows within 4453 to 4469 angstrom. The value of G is 4466.36 angstrom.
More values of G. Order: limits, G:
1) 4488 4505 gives 4493.17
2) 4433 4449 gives 4445.83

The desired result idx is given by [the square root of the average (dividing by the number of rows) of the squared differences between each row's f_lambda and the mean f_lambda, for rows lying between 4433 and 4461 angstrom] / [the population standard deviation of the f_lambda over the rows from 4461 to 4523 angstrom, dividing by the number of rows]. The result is 1.17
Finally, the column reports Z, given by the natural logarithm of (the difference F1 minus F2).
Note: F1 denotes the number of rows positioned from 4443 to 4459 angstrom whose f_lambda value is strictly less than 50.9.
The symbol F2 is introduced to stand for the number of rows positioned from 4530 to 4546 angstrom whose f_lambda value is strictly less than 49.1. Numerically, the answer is 1.4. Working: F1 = 7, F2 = 3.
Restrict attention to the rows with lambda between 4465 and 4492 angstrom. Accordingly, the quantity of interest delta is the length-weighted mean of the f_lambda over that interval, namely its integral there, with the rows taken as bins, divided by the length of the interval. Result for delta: 49.6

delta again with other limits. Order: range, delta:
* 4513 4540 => 49.5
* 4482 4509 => 51.2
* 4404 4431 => 46.8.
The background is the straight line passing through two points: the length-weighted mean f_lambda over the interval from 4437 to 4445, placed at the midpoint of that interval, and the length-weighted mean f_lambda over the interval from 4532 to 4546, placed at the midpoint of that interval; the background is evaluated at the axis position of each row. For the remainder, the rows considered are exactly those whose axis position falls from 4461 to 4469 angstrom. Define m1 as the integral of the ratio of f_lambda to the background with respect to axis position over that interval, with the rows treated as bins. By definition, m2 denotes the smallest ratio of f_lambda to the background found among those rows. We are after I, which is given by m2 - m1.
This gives -6.89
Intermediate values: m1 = 7.83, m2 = 0.94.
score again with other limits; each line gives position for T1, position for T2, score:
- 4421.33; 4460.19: 83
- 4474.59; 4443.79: 84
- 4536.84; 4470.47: 91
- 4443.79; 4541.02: 85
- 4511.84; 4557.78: 98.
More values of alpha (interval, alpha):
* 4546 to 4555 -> -42.6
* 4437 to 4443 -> -41.8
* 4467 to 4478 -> -43.8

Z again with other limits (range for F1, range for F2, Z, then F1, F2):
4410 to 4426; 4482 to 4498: 1.1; 6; 3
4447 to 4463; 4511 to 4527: 1.8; 8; 2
